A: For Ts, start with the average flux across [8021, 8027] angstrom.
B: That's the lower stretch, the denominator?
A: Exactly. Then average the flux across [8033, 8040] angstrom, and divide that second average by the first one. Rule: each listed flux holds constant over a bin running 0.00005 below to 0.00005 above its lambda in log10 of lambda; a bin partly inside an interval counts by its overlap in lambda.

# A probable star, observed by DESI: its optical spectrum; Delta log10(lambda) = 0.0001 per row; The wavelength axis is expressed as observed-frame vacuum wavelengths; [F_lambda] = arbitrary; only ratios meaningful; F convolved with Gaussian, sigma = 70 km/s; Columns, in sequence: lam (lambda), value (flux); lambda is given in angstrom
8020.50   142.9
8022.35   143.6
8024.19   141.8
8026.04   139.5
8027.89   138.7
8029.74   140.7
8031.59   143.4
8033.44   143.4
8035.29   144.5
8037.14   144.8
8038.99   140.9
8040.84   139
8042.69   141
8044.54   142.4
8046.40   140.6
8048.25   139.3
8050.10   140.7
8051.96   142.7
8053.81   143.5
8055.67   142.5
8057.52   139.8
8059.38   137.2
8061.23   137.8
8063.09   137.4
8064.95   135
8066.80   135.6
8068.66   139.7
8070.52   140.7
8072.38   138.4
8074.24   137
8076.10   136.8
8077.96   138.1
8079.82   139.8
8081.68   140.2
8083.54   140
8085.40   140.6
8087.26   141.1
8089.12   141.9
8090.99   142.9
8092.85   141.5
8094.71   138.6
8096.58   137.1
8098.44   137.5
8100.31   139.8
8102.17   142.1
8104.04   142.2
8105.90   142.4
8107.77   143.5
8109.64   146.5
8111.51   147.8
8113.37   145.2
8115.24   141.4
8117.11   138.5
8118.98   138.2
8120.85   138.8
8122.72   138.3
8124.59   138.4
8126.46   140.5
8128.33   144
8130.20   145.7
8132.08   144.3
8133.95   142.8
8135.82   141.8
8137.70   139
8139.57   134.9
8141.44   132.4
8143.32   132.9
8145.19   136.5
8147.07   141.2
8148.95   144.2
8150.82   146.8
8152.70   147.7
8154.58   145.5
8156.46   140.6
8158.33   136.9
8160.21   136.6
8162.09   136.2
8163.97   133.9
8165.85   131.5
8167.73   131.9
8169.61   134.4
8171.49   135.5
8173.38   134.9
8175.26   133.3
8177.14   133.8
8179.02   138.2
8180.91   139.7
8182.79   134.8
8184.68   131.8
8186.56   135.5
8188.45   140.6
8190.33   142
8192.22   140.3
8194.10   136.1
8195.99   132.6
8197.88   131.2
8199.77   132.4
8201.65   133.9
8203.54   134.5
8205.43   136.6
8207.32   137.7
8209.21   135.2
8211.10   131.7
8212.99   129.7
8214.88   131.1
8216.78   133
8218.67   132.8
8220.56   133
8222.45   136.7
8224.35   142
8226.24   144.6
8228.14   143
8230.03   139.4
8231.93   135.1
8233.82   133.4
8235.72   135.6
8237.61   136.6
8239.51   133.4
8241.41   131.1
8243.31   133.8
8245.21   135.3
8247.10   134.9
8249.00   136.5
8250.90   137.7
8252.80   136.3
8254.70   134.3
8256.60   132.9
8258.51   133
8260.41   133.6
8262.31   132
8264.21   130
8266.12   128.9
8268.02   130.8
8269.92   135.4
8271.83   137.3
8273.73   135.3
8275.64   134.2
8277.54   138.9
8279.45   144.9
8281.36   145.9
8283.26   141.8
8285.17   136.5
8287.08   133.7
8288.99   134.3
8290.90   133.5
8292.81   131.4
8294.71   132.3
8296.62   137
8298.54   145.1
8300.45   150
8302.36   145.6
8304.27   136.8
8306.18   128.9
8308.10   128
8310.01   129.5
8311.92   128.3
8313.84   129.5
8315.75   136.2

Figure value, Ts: 1.01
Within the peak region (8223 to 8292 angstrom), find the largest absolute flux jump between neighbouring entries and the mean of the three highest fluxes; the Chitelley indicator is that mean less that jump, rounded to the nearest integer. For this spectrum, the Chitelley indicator 139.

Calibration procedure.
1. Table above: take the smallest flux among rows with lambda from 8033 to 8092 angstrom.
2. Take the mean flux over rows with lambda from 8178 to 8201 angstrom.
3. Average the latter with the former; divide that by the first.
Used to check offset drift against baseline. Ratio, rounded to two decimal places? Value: 1.00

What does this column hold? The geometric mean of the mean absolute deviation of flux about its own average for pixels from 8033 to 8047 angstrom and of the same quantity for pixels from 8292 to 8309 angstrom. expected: 3.3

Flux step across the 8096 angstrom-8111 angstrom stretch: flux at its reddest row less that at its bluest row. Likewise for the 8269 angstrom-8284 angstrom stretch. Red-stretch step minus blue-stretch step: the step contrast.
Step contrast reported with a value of -3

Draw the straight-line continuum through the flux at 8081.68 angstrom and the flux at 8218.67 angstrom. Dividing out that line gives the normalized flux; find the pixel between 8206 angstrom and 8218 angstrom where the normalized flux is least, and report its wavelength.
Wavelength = 8212.99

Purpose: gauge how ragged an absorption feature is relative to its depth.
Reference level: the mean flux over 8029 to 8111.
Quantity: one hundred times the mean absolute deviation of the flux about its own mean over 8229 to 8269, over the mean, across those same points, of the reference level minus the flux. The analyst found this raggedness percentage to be 32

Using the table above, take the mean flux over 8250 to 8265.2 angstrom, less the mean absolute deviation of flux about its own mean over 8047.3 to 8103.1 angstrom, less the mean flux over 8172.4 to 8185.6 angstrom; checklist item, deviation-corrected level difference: -3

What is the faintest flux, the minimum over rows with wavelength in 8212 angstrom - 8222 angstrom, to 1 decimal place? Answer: 129.7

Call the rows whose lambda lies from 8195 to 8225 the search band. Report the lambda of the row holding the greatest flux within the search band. 8224.35 angstrom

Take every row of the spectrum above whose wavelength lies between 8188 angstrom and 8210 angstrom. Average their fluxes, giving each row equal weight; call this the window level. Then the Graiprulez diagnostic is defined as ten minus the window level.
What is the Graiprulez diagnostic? -126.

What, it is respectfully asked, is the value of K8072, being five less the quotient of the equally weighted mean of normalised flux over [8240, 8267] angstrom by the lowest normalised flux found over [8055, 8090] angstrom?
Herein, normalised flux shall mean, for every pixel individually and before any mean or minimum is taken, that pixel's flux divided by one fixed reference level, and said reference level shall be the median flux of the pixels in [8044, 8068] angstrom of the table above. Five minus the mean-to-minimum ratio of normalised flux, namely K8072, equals 4.01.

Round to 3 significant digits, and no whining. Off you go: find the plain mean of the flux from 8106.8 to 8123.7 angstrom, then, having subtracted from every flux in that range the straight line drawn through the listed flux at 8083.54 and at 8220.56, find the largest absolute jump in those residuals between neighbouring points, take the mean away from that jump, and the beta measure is -138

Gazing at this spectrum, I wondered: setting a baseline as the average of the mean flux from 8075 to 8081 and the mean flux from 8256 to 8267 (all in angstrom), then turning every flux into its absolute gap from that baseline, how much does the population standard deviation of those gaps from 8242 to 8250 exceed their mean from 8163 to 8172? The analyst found -1.2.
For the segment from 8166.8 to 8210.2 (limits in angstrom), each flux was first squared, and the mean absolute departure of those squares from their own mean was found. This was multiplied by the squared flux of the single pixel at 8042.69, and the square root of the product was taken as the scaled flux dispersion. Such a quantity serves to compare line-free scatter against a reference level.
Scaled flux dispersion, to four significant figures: 3574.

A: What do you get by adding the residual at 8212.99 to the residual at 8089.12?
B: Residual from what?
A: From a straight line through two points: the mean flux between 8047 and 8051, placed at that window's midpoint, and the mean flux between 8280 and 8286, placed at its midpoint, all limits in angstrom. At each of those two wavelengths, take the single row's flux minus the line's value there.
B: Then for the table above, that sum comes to -10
